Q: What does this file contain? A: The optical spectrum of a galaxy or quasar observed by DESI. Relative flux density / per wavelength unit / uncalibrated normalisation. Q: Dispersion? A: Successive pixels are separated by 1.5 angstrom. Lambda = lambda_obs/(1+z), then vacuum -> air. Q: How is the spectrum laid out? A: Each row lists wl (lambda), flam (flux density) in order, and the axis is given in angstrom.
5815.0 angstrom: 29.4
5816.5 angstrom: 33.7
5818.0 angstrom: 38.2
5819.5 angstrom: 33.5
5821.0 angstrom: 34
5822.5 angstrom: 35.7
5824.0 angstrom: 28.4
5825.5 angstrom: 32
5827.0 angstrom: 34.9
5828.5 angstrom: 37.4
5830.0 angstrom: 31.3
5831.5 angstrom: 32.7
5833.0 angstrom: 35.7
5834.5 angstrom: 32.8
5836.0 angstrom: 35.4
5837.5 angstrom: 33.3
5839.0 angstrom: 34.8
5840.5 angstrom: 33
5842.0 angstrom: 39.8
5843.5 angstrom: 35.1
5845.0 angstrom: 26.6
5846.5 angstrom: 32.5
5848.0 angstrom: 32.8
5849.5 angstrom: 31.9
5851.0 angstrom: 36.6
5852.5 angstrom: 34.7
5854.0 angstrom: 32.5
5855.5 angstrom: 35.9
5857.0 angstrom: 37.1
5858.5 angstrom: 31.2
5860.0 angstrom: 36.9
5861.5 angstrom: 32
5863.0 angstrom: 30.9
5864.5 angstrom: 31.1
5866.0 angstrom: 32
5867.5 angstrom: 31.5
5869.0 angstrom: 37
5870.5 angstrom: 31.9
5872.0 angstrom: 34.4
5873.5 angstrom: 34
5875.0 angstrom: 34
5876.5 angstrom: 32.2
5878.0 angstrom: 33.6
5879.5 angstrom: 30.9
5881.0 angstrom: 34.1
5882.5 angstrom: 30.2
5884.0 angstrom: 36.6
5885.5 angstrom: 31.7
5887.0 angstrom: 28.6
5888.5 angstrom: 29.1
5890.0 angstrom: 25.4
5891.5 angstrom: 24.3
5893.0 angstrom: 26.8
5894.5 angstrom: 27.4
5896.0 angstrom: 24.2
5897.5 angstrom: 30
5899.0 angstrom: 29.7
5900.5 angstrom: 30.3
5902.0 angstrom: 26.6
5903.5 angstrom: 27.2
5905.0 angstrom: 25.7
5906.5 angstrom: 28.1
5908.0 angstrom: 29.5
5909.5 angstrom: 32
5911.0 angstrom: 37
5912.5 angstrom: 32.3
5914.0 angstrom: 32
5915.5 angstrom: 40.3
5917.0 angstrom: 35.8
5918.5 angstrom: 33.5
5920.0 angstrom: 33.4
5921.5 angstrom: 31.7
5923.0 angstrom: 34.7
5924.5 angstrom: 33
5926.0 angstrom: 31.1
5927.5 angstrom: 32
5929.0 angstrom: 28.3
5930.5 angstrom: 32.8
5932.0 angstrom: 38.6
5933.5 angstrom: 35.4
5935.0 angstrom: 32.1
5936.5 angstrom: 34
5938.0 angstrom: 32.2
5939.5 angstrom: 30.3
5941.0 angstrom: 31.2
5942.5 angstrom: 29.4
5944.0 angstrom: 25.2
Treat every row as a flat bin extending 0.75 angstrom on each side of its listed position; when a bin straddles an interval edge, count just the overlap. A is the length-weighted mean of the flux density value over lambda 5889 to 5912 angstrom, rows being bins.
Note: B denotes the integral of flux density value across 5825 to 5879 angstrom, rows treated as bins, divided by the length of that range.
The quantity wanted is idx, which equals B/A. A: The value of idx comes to 1.19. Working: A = 28.3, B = 33.6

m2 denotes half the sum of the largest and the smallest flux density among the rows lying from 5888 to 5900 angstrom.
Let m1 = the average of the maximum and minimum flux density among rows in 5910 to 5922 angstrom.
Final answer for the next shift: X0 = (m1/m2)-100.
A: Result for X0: -98.7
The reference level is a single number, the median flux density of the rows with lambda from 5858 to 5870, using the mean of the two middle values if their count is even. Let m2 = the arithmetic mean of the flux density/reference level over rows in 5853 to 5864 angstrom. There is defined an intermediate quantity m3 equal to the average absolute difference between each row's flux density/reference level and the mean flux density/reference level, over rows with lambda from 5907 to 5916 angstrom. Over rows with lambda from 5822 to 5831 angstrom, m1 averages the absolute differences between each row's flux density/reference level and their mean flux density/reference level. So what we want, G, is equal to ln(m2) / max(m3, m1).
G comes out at 0.6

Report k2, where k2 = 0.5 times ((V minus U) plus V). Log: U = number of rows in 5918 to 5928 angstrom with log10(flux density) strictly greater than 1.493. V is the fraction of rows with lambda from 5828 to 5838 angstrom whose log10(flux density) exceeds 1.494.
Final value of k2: -2.0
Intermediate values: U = 6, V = 1.00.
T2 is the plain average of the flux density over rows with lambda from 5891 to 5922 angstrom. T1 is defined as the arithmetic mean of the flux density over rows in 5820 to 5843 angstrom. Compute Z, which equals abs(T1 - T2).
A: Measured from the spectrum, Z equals 3.7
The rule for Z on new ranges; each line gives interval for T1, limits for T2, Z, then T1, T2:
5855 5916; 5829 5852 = 2.3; 31.4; 33.6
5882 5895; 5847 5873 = 4.7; 28.9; 33.6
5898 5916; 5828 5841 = 3.2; 30.9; 34.0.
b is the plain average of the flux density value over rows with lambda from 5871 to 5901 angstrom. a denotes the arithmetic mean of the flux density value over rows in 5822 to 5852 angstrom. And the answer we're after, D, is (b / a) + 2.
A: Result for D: 2.90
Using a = 33.6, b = 30.4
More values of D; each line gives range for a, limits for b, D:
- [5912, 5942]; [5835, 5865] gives 3.01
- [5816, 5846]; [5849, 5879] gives 2.99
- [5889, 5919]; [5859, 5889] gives 3.09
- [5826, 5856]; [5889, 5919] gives 2.88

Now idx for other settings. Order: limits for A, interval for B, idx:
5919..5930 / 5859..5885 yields 1.03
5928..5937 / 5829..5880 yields 1.00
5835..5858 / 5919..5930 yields 0.94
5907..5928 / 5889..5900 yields 0.81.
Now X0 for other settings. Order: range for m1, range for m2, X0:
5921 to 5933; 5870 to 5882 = -99.0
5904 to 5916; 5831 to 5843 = -99.1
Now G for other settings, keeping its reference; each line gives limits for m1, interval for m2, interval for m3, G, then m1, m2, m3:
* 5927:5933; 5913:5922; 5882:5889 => 0.9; 0.089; 1.085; 0.073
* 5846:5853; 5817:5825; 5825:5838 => 1.3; 0.049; 1.070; 0.053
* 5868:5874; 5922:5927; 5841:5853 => 0.4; 0.043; 1.037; 0.088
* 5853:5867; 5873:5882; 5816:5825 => 0.6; 0.070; 1.044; 0.065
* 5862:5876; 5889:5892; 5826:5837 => -4.4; 0.052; 0.783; 0.055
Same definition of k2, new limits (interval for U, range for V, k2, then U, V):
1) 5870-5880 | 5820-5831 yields -2.1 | 6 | 0.86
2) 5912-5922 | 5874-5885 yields -2.8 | 7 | 0.71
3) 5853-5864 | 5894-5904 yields -3.0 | 6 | 0.00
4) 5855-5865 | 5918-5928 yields -1.6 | 5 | 0.86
